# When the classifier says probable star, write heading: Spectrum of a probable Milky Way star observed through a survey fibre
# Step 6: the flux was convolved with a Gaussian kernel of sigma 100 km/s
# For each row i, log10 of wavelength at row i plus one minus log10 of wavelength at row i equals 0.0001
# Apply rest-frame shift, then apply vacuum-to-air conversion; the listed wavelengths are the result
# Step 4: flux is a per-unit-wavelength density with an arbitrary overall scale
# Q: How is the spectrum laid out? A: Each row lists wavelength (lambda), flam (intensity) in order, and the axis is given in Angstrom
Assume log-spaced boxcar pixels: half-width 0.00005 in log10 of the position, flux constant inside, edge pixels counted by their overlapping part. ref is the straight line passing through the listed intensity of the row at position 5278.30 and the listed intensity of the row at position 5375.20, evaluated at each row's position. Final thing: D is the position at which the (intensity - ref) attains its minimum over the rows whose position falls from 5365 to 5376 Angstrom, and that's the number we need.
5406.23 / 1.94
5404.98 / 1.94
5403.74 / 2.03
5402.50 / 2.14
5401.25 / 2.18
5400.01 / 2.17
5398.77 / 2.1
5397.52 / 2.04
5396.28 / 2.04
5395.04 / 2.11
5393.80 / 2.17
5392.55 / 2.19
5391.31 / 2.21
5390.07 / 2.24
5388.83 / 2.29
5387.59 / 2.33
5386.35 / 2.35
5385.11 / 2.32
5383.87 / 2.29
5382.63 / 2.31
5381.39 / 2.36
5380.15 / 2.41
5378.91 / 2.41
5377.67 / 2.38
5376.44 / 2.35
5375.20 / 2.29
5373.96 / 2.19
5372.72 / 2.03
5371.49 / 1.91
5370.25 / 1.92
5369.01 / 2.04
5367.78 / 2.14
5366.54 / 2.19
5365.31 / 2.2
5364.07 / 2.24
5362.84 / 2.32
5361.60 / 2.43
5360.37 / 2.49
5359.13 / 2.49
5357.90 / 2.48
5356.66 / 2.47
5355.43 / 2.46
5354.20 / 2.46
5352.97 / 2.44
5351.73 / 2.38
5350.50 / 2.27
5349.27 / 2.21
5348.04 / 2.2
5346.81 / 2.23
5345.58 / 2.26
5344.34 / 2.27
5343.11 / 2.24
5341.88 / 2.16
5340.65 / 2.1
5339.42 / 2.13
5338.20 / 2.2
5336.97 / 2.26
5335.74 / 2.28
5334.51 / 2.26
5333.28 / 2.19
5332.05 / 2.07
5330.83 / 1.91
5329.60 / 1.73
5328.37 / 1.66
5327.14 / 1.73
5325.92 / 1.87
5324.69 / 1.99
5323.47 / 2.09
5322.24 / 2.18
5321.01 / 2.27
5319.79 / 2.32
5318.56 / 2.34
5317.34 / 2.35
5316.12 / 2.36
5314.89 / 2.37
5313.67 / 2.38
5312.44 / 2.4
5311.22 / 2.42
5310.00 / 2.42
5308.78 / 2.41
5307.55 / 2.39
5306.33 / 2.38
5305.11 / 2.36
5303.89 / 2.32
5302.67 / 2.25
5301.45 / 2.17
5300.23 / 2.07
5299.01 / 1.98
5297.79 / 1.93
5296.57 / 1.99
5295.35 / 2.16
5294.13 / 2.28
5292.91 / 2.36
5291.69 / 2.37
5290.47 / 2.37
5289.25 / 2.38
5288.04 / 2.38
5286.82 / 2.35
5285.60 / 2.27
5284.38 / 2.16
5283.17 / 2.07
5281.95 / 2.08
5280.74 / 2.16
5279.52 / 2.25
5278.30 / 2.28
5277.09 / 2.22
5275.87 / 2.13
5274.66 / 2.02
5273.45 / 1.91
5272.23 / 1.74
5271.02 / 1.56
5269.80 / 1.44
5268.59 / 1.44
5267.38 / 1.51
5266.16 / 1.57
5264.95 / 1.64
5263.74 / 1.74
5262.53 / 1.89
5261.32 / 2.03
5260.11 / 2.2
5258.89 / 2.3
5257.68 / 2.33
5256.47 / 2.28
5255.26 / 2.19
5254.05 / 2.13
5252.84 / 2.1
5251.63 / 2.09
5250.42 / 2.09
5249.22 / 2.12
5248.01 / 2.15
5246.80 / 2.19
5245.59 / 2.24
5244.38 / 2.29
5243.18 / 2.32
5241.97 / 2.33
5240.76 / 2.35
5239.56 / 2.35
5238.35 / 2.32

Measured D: 5371.49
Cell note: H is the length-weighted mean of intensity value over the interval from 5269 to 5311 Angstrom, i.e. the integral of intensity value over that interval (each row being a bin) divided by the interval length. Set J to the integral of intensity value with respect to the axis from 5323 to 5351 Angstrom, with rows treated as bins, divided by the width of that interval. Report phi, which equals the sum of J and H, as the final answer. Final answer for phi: 4.26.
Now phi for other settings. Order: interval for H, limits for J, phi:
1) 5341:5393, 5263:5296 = 4.31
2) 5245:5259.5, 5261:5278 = 3.96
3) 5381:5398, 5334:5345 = 4.44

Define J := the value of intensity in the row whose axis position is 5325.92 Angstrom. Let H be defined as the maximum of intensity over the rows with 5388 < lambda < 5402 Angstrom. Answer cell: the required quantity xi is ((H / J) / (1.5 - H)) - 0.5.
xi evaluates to -2.05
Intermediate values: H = 2.29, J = 1.87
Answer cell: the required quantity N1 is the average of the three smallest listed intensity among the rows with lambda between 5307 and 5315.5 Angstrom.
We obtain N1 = 2.38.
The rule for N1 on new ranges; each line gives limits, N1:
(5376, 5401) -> 2.06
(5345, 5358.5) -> 2.21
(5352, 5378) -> 1.95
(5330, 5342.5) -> 2.03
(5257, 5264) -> 1.89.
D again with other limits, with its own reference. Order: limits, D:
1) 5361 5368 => 5367.78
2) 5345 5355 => 5348.04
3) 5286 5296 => 5295.35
